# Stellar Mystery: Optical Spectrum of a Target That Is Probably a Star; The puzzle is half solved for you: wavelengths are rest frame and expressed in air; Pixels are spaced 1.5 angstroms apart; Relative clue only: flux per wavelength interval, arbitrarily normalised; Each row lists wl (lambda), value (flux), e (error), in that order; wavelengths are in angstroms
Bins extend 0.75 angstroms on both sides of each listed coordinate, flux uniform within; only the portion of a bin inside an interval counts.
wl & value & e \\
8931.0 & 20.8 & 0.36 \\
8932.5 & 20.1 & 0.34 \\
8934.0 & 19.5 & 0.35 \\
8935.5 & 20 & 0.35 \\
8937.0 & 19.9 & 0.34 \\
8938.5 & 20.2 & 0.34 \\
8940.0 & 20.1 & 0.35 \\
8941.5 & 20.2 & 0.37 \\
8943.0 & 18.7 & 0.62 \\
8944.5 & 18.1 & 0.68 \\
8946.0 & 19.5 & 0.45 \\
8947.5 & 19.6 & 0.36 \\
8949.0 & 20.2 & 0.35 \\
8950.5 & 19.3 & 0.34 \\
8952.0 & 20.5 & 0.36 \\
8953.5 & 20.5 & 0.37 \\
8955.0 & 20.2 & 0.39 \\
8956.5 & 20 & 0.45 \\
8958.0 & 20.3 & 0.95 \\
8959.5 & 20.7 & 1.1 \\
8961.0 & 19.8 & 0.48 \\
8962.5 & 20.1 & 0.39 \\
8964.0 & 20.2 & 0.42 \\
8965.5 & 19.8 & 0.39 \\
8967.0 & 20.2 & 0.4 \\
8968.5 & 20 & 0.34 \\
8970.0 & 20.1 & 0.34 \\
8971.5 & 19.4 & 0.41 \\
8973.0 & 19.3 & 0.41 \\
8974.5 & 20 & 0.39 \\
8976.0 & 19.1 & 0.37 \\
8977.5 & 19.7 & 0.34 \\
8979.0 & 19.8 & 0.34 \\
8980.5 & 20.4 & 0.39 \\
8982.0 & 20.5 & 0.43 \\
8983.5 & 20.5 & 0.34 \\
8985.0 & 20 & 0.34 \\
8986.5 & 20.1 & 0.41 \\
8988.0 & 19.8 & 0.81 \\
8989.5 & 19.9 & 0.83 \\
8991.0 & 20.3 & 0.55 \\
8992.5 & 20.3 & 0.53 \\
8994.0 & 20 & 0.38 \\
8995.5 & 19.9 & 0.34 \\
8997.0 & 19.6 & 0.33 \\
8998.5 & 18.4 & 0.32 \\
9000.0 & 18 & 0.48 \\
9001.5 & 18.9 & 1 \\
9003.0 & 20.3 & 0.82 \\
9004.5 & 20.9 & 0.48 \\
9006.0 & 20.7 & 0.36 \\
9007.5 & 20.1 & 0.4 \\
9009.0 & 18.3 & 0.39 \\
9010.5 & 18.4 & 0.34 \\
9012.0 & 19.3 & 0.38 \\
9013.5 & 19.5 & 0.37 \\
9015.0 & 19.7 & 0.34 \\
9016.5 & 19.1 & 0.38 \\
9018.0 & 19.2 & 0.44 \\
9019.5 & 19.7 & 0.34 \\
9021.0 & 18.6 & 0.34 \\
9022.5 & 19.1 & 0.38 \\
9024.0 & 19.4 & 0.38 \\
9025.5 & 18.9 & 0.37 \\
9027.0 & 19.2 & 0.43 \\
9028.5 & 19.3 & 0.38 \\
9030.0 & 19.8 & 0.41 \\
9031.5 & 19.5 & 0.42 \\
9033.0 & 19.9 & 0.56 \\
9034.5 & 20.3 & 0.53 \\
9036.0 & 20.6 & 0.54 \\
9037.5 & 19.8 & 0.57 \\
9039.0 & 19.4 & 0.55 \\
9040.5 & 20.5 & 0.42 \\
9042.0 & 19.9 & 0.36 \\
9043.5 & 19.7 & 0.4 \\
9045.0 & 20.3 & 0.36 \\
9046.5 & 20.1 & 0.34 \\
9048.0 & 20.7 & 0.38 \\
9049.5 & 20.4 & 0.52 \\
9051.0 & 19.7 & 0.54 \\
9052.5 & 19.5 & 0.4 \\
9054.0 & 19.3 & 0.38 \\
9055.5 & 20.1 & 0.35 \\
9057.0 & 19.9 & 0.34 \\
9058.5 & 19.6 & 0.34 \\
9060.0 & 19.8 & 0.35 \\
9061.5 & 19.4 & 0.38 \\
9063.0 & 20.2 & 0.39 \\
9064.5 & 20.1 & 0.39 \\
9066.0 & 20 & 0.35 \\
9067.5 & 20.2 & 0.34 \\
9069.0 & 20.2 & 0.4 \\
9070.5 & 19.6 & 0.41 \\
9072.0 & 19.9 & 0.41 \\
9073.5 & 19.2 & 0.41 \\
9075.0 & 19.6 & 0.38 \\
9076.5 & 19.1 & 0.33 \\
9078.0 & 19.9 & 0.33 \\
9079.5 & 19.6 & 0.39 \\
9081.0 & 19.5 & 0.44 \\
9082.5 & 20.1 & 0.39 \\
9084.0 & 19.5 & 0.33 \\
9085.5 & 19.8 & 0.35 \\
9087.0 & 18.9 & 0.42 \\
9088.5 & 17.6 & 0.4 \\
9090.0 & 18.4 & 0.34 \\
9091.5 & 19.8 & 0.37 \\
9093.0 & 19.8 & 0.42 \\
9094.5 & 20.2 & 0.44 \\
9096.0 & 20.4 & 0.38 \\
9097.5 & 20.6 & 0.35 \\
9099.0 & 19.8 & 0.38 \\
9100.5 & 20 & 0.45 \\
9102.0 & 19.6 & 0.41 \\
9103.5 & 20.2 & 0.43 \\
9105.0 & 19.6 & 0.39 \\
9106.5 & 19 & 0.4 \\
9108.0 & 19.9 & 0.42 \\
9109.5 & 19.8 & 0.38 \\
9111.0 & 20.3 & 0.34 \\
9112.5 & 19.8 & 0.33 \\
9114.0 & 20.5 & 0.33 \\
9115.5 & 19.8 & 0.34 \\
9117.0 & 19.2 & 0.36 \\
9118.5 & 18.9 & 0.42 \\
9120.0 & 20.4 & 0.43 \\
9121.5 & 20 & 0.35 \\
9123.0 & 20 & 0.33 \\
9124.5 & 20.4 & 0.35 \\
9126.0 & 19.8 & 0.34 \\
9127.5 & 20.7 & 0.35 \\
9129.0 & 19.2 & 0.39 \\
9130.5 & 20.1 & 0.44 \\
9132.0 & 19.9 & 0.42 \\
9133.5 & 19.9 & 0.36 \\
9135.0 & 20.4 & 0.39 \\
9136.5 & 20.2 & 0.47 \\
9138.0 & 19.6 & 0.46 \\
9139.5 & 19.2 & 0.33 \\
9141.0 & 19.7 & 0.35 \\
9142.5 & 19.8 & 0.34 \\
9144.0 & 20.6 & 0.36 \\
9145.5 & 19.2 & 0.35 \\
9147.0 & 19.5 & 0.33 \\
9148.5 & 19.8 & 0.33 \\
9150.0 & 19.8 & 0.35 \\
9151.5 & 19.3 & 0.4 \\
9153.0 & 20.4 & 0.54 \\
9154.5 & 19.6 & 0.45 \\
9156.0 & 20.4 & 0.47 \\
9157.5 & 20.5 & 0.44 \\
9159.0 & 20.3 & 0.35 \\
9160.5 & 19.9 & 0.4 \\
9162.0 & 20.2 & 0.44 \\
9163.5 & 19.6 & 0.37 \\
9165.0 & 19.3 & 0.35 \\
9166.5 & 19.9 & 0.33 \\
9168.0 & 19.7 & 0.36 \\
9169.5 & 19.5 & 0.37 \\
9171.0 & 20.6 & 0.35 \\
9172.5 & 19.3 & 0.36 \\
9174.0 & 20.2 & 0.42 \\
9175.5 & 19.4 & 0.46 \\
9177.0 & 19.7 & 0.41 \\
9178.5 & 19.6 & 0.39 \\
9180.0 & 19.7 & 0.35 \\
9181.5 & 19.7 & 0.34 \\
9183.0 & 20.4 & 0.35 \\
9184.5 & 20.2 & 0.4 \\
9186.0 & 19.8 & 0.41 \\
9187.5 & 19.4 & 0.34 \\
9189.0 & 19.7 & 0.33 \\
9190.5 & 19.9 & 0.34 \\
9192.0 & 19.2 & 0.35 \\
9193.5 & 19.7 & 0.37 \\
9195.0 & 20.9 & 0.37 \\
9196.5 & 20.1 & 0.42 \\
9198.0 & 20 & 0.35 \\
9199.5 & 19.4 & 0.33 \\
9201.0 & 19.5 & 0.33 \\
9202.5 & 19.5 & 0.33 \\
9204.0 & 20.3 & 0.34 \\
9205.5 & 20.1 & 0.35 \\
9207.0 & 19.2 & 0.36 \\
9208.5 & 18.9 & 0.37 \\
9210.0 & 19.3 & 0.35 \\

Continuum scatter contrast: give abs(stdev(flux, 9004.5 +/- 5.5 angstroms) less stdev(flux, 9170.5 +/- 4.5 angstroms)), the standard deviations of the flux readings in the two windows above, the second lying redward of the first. 0.7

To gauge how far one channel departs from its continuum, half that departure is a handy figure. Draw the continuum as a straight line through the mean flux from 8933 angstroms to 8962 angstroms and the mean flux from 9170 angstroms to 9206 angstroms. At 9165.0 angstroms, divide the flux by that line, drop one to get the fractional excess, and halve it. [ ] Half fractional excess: -0.014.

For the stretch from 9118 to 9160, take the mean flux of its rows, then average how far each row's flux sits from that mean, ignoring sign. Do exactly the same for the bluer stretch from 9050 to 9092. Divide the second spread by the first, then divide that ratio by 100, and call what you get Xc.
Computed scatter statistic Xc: 0.0100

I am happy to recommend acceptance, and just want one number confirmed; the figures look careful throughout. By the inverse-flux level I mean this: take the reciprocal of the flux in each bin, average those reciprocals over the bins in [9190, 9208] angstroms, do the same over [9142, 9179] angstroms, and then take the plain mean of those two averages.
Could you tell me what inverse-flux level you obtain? 0.0505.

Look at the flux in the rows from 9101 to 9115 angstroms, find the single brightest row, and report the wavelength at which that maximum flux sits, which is 9114.0 angstroms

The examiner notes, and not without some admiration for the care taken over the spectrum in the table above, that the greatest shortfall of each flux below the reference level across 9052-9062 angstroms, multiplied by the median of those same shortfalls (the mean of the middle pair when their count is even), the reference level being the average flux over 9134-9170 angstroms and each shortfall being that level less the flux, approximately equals 0.14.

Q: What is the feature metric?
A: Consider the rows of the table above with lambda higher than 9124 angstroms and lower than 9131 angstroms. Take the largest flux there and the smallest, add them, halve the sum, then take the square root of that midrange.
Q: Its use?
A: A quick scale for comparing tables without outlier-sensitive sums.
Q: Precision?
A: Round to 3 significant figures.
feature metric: 4.47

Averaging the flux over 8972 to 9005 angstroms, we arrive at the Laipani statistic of 19.8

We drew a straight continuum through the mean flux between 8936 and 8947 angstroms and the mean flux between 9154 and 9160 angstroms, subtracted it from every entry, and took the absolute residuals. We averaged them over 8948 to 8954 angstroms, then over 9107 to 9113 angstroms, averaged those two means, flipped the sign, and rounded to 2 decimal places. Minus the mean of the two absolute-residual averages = -0.46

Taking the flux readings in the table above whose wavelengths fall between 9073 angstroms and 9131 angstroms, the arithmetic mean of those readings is 19.7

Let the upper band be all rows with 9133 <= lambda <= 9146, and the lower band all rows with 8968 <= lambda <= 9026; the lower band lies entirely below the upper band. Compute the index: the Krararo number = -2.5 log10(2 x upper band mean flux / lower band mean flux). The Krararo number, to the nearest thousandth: -0.765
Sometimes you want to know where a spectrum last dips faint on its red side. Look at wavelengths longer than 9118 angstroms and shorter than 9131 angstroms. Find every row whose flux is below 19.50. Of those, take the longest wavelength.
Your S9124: 9129.0 angstroms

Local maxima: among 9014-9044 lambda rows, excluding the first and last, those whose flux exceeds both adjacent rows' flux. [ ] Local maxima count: 5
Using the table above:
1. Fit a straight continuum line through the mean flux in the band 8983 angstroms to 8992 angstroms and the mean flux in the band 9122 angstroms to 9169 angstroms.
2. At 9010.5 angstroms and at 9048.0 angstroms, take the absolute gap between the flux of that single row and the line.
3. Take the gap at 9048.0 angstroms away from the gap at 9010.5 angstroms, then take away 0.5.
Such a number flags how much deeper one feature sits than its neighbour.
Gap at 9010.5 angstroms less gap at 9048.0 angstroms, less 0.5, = 0.49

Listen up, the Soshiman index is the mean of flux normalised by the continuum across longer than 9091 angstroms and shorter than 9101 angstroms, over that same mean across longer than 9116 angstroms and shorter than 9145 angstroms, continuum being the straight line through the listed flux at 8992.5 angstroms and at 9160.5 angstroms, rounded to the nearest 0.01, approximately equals 1.01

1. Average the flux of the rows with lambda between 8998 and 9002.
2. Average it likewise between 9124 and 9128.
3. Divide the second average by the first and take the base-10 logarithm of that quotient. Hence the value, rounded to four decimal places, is 0.0419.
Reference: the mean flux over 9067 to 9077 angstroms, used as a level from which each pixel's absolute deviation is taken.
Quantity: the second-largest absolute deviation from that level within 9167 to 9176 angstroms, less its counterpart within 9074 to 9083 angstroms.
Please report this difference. 0.100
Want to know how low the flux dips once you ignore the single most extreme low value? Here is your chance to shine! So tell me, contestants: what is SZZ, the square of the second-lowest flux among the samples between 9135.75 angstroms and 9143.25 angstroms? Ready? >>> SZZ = 384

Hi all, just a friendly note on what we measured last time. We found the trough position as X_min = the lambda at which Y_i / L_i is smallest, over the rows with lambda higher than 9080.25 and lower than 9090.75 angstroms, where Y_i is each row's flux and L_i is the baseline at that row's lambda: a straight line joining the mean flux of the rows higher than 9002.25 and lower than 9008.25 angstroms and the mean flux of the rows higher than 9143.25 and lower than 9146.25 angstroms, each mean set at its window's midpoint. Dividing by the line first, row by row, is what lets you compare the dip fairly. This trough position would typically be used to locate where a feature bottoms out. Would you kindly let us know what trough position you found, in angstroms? 9088.5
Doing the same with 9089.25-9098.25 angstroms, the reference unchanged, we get 9090.0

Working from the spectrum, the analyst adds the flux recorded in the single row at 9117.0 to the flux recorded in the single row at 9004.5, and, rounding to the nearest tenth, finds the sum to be 40.1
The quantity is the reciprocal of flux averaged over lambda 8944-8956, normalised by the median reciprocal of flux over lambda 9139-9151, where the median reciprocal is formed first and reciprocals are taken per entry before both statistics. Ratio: 1.00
